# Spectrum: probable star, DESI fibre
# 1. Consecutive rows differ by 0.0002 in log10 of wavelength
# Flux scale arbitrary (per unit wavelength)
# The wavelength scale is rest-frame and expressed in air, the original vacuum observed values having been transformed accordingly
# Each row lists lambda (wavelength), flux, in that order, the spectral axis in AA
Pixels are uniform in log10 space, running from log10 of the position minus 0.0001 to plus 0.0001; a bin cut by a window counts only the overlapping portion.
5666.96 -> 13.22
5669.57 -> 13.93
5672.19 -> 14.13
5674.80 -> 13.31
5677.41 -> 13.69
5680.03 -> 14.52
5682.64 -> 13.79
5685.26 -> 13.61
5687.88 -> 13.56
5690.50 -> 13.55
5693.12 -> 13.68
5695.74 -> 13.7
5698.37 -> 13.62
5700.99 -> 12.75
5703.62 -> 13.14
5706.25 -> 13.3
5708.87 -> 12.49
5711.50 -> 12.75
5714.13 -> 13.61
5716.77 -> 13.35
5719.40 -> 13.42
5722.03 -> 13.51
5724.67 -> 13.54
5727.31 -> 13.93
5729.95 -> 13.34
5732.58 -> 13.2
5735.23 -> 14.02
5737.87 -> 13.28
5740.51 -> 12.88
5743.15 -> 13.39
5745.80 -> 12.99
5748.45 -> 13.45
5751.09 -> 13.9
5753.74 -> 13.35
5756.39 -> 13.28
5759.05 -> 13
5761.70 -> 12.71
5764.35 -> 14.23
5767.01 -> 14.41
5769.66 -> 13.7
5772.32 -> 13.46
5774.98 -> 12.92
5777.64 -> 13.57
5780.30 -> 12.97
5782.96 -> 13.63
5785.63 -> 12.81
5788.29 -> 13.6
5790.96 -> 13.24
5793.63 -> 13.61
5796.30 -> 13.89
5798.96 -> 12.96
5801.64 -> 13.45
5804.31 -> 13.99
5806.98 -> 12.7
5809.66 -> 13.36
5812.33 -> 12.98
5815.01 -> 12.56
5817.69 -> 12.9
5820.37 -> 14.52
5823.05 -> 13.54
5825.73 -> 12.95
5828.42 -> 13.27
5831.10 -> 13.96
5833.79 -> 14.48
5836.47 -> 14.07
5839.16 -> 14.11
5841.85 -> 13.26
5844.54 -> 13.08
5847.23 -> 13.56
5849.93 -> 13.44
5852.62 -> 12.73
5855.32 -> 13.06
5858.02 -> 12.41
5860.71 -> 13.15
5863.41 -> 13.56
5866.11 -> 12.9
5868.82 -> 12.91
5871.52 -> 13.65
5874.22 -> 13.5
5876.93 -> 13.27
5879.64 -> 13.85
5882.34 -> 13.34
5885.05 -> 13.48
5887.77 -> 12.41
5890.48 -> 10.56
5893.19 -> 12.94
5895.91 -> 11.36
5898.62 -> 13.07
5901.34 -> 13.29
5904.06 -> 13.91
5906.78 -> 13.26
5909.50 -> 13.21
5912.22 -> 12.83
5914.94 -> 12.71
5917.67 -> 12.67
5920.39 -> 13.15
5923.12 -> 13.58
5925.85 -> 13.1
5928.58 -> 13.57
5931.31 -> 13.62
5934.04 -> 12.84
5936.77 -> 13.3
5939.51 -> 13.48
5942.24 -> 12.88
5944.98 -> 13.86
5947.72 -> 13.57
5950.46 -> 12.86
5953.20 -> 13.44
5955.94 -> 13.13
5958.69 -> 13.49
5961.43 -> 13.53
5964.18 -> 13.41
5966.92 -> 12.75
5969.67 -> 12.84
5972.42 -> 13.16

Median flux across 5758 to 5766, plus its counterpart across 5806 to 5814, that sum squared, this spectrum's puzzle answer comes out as 675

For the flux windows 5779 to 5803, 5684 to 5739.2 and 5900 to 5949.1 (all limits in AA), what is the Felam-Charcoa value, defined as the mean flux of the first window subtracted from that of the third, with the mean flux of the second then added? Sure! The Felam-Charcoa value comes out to 13.3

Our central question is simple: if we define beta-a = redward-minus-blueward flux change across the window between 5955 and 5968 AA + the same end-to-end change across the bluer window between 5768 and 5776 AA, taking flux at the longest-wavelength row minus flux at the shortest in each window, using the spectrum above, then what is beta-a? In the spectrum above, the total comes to -1.16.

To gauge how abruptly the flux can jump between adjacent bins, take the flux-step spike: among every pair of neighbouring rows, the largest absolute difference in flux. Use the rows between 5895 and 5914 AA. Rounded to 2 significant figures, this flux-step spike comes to 1.7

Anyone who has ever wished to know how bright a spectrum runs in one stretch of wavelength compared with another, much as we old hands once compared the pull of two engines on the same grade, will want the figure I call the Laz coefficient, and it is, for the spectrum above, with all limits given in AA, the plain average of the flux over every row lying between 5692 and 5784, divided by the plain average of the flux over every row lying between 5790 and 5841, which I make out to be 0.99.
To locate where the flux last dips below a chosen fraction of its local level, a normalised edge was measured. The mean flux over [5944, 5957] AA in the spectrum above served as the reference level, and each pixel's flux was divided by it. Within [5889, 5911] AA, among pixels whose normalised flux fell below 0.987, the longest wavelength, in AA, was 5898.62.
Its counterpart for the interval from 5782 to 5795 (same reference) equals 5785.63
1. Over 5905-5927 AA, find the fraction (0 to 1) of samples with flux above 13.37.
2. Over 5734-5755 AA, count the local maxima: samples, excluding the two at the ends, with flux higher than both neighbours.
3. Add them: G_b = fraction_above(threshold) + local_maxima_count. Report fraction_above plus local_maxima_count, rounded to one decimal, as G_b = 2.1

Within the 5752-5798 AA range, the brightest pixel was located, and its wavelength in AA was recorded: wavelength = 5767.01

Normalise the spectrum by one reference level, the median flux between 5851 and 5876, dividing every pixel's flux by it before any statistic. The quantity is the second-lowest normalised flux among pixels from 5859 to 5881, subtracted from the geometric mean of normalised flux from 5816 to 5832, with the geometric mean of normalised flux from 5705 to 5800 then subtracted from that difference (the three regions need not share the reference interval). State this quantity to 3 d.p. -0.978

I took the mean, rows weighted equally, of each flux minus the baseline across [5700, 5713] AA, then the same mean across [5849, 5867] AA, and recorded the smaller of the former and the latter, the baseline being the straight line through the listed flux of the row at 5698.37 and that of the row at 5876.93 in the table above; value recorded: -0.7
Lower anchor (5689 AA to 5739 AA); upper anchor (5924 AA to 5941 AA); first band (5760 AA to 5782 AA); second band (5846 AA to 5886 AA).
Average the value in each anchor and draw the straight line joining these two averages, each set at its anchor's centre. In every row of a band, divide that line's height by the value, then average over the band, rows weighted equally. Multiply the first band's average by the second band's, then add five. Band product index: 6.00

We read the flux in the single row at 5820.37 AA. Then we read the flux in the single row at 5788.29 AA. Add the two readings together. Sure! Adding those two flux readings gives 28.1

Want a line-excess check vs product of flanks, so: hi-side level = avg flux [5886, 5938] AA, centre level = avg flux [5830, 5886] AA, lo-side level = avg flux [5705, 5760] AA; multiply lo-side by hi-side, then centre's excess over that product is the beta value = -159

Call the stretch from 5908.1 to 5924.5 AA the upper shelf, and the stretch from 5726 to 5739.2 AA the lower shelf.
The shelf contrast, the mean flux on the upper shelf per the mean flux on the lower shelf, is 0.961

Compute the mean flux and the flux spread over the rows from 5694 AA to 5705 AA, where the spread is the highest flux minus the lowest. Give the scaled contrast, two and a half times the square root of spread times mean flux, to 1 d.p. 8.9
